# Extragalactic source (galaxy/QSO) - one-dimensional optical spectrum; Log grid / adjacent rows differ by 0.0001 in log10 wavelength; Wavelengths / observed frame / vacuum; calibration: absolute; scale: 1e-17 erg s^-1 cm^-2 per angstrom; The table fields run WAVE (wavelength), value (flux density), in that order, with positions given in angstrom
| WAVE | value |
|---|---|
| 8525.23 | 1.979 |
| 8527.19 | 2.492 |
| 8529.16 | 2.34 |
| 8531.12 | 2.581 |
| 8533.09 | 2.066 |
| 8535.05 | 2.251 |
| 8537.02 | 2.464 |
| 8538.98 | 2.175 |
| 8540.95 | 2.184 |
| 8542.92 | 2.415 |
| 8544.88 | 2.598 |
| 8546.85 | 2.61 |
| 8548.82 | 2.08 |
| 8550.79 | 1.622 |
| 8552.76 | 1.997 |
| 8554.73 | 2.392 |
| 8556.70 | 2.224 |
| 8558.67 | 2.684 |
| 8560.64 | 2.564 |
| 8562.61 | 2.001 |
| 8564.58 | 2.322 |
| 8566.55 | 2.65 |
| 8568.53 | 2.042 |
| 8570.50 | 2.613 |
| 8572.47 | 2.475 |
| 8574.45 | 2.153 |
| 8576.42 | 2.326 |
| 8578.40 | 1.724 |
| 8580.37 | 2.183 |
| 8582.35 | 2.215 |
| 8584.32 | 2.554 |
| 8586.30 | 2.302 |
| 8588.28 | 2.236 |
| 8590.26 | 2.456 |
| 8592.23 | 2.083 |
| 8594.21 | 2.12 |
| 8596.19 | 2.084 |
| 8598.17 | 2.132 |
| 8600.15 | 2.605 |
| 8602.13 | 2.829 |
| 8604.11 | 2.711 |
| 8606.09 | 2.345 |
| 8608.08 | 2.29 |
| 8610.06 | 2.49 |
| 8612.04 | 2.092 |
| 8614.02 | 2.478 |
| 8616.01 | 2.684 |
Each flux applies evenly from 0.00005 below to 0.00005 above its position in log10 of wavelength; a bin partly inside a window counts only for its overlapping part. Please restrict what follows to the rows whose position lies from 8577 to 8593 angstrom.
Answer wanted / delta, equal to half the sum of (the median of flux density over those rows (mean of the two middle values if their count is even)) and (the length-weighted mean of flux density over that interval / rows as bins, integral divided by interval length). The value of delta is 2.22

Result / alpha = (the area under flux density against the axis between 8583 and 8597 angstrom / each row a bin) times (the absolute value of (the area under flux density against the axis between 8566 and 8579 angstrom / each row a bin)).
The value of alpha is 942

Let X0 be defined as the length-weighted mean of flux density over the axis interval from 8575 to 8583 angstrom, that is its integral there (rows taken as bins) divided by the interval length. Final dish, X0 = 2.11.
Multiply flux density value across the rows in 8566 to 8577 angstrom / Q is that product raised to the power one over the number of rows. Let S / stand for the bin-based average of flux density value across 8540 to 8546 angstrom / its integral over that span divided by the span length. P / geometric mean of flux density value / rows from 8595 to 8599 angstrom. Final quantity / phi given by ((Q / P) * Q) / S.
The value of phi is 1.10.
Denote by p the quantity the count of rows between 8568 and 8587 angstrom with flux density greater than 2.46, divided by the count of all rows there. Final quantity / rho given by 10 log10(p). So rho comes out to -5.2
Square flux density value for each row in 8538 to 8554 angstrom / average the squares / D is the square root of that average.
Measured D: 2.23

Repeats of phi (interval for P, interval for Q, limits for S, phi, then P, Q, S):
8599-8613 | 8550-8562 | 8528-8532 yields 0.81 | 2.47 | 2.22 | 2.46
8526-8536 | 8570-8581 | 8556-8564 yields 0.89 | 2.34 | 2.23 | 2.37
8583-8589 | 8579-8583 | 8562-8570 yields 0.90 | 2.36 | 2.20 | 2.29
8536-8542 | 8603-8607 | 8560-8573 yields 1.18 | 2.27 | 2.52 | 2.37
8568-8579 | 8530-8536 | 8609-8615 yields 1.01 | 2.20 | 2.29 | 2.36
